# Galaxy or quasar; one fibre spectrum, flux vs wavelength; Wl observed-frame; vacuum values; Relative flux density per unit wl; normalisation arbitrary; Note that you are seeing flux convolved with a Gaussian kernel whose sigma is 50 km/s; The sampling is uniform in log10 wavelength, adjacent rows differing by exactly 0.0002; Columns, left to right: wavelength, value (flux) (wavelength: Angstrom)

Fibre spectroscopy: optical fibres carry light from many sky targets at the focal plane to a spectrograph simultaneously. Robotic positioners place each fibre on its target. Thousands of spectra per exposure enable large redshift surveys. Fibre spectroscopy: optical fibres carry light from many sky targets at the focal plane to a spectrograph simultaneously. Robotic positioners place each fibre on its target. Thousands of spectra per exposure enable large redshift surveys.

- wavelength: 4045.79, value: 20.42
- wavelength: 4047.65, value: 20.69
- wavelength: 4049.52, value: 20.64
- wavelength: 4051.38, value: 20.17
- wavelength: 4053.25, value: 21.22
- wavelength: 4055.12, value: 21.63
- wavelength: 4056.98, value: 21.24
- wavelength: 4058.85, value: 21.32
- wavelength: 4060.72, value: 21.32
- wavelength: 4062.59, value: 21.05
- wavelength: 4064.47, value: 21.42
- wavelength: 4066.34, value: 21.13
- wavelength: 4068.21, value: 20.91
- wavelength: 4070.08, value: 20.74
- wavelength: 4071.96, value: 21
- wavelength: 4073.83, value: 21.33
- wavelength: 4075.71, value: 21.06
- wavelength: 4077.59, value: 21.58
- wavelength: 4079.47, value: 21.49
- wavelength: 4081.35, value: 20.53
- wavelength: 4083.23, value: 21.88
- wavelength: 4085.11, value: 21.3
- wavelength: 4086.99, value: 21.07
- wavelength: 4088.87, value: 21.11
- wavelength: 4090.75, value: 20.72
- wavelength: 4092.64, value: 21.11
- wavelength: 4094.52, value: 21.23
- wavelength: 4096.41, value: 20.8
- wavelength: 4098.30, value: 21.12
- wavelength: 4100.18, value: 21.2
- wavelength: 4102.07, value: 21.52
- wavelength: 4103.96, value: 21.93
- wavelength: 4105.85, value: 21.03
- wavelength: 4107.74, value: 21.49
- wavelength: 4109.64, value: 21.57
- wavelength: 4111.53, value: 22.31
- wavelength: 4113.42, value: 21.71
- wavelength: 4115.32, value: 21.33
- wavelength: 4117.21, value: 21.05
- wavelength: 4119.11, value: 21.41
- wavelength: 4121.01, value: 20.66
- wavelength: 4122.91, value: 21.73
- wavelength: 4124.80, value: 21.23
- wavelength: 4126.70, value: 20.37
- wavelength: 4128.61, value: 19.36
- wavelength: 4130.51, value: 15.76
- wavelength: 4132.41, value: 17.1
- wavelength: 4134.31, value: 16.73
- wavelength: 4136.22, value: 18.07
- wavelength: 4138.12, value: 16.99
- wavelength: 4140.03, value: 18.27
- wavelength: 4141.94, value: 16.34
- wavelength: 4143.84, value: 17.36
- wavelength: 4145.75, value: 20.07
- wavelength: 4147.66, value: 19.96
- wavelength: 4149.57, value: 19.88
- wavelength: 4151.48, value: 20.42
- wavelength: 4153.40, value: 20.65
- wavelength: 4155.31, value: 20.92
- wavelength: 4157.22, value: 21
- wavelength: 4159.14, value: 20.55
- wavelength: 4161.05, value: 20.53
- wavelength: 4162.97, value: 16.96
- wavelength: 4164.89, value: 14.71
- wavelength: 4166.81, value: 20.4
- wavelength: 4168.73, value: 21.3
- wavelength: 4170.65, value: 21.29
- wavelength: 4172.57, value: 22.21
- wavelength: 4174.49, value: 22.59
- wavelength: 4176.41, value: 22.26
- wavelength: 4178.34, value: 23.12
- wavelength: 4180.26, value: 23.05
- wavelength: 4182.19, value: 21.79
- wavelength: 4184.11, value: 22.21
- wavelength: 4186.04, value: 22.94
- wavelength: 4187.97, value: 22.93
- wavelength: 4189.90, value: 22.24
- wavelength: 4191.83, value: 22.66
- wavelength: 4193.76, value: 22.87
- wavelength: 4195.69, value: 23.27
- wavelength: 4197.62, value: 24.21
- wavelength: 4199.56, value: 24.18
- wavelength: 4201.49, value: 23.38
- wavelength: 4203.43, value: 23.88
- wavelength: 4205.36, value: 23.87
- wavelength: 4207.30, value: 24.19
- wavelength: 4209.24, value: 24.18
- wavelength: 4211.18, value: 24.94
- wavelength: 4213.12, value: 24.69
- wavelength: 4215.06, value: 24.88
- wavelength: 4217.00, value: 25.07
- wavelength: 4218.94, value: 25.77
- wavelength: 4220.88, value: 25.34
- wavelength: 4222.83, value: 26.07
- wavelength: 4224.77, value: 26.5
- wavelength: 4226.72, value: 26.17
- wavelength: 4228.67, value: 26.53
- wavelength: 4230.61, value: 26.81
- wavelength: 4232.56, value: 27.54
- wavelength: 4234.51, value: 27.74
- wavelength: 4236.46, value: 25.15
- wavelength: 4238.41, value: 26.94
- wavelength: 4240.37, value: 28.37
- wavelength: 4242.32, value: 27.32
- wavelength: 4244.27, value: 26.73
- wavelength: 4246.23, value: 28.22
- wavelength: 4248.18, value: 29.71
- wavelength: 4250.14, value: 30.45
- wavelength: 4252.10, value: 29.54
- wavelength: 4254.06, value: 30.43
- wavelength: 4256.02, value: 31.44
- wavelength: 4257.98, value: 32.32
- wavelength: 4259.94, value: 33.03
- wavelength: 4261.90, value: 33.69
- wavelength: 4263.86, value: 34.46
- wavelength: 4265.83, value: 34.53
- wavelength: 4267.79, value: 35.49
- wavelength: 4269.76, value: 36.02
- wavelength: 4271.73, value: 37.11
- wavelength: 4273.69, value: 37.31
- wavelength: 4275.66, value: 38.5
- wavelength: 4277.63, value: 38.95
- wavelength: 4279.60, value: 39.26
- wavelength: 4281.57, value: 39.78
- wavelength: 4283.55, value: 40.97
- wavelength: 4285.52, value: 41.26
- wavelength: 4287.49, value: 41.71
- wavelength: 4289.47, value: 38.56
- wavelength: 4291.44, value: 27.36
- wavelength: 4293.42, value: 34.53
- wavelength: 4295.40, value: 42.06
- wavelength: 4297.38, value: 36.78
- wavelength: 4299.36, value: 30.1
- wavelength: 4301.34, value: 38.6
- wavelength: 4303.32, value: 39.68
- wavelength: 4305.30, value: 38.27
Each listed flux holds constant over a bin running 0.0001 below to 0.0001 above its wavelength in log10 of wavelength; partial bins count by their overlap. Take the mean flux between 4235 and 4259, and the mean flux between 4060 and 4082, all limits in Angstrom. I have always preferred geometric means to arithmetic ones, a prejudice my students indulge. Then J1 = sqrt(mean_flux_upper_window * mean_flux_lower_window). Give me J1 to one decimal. 24.7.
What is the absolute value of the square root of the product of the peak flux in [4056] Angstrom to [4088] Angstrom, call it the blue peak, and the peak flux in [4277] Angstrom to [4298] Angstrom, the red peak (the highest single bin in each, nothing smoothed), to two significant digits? 30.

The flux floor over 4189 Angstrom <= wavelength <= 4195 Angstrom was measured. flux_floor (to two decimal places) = 22.24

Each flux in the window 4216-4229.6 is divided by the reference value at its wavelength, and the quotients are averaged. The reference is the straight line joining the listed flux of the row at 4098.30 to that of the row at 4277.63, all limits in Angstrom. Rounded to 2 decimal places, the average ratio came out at 0.77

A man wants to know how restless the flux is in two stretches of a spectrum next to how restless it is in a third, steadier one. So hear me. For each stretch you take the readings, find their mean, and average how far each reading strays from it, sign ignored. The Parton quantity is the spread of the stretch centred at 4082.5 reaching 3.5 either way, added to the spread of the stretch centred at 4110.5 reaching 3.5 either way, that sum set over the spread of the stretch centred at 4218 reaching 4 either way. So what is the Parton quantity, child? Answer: 2.3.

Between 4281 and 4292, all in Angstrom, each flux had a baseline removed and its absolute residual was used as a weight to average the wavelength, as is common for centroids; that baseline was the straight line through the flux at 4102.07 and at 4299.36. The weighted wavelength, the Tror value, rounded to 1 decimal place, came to 4285.7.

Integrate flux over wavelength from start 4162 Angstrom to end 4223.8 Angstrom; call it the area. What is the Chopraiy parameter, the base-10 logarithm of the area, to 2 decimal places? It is 3.15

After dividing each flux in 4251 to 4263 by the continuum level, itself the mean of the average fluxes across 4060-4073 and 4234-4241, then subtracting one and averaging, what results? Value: 0.32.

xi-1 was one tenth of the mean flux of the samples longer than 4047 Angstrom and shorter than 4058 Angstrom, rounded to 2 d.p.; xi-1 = 2.09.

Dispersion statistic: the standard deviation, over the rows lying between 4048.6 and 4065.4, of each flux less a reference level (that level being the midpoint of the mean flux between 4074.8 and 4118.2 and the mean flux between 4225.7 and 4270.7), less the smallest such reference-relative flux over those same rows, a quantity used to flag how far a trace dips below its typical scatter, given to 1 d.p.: 5.9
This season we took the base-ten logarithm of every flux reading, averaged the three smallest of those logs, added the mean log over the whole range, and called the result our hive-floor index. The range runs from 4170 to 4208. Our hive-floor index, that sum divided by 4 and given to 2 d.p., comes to 0.67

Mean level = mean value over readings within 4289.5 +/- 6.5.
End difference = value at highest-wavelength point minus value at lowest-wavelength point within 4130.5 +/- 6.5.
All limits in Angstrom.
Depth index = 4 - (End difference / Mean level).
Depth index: 4.083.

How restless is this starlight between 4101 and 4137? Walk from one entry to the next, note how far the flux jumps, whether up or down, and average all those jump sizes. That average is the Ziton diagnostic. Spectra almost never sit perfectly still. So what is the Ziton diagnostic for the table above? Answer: 0.84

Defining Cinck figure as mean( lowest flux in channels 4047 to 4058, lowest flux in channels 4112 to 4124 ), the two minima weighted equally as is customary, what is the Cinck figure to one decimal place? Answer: 20.4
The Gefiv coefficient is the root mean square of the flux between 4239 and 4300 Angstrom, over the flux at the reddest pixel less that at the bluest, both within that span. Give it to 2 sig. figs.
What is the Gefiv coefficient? 20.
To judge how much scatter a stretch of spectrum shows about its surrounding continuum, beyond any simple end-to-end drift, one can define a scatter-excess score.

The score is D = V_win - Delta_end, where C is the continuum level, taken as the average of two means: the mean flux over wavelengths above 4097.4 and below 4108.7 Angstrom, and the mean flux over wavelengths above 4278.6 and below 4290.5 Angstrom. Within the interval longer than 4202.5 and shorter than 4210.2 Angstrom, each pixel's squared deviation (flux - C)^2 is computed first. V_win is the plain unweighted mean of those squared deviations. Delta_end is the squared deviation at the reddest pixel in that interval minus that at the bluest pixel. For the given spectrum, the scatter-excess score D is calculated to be 50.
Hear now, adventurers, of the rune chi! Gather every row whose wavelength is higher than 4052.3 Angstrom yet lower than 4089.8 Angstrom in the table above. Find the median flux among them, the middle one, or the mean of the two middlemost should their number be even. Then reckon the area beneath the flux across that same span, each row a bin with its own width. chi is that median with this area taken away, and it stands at -774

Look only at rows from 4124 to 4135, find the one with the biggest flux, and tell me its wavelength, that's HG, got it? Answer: 4124.80 Angstrom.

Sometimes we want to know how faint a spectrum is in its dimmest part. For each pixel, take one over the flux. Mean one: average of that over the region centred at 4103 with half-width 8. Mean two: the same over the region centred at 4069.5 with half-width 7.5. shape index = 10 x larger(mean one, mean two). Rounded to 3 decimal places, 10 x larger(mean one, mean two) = 0.474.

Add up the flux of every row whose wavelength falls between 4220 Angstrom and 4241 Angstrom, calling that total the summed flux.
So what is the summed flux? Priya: 293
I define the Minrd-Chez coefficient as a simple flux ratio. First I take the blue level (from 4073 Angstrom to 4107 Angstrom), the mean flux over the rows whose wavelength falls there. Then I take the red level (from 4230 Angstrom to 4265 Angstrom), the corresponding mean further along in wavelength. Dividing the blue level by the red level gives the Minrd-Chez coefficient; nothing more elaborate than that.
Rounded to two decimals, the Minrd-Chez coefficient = 0.72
